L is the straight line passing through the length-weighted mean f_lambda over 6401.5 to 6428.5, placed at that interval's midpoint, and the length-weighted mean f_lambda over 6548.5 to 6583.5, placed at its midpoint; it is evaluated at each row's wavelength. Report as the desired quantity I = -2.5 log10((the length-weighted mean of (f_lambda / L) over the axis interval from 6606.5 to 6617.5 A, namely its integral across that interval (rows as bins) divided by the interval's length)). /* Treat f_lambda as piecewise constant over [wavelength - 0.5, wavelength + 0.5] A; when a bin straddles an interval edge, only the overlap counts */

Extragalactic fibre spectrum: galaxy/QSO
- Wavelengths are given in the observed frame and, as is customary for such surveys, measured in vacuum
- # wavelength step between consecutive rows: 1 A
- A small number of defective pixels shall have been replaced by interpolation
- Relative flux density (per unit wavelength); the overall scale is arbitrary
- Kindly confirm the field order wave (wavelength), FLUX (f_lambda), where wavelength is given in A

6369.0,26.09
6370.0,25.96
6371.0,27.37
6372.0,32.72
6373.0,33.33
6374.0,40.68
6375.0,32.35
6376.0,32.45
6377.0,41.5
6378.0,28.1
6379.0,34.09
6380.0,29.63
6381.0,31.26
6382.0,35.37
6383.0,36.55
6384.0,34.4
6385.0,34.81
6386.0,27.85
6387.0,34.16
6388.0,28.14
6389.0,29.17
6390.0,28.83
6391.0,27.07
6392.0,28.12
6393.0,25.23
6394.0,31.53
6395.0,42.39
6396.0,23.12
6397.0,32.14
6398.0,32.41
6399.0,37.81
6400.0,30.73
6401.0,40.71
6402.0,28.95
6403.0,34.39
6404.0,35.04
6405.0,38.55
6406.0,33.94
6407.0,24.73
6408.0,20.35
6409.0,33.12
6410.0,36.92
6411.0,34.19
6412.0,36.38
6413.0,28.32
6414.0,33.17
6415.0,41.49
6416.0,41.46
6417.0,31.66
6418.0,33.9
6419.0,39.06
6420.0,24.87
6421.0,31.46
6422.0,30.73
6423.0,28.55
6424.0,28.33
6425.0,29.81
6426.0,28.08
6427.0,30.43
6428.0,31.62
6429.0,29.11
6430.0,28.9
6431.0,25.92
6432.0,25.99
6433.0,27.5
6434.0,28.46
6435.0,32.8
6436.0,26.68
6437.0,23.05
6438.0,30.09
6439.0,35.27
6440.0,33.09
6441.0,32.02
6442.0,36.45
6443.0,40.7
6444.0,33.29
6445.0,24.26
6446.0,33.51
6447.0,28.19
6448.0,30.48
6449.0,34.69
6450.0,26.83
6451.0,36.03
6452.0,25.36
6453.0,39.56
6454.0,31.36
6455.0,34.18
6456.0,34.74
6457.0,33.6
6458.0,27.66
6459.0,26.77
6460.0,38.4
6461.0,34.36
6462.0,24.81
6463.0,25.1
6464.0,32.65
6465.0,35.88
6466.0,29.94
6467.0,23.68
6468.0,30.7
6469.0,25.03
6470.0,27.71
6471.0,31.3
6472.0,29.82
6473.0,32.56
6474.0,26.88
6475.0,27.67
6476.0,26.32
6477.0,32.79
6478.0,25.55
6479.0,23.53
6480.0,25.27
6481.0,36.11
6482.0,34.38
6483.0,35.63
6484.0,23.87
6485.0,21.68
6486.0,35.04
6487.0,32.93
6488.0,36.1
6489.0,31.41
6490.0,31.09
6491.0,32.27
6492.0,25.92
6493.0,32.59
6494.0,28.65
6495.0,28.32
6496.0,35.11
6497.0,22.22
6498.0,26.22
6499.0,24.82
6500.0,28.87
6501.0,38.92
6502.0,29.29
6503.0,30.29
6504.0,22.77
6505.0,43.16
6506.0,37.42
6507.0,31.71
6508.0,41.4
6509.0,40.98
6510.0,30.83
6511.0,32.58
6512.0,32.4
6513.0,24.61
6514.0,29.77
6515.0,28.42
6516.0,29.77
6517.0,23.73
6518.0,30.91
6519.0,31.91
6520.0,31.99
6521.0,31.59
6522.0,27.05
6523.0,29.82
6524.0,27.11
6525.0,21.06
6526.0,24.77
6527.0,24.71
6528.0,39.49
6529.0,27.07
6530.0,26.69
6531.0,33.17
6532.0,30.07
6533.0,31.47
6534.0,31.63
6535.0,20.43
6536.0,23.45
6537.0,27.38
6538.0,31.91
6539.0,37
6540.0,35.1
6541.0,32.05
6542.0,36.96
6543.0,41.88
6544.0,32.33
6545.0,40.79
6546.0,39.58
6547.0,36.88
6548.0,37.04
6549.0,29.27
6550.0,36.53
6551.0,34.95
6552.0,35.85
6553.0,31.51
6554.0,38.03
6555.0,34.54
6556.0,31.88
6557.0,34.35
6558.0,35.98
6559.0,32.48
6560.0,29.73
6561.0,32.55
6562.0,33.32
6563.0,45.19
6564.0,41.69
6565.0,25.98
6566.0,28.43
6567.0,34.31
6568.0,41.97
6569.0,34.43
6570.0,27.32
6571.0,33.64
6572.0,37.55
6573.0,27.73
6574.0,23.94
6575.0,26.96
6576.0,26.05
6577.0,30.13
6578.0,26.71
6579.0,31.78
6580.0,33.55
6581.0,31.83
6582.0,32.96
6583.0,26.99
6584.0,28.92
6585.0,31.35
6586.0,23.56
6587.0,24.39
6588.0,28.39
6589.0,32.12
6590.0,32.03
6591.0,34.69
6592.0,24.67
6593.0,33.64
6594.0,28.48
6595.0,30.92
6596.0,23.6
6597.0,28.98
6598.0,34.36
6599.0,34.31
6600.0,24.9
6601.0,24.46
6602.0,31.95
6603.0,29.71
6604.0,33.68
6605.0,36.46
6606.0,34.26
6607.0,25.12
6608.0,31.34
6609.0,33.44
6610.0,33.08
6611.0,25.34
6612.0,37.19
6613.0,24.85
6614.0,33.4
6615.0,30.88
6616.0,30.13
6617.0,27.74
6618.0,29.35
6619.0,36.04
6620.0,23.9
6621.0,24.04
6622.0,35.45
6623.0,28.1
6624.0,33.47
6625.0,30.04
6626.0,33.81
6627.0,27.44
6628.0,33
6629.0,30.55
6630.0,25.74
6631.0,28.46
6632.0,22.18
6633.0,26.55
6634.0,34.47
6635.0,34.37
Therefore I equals 0.08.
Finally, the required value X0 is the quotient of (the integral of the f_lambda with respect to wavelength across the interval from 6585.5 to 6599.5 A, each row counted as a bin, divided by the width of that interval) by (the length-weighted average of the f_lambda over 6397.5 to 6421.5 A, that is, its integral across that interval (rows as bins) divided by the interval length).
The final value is 0.88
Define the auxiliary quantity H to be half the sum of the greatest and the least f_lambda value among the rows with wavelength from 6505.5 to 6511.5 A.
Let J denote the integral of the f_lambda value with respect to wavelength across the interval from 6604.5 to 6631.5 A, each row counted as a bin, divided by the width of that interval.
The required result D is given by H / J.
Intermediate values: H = 36.1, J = 30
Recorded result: 1.19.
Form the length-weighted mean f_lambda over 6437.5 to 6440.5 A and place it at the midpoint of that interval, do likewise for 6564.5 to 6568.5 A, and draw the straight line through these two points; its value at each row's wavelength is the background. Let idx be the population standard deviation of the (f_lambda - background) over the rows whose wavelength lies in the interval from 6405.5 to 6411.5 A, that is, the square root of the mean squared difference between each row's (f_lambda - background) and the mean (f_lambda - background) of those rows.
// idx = 5.9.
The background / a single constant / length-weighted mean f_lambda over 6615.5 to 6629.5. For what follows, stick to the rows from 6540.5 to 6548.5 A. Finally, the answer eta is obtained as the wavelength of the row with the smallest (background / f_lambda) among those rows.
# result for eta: 6543.0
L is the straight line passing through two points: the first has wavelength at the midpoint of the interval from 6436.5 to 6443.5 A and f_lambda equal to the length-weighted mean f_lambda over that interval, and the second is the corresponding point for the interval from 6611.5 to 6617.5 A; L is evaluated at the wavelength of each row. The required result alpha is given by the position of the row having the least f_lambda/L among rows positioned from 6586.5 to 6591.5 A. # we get 6587.0 A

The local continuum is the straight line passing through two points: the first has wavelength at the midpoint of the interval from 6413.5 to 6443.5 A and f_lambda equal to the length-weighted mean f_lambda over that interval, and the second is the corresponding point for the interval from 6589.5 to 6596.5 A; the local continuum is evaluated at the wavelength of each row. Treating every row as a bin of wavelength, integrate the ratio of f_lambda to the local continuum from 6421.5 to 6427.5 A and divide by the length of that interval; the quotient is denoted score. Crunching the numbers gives 0.93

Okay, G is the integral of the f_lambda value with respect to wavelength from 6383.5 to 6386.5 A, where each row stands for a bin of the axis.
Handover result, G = 97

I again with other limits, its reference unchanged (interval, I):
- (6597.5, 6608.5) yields 0.06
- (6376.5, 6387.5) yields -0.04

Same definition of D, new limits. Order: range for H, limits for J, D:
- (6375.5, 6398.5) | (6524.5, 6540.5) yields 1.13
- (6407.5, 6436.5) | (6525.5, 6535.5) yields 1.07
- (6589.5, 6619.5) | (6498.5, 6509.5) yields 0.90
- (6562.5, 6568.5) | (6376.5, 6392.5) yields 1.12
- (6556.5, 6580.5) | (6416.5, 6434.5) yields 1.16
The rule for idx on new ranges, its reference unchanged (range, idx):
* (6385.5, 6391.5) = 2.3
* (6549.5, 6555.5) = 2.0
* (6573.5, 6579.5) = 2.6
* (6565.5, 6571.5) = 4.8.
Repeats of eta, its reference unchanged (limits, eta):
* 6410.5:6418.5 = 6415.0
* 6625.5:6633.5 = 6626.0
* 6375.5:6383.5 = 6377.0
